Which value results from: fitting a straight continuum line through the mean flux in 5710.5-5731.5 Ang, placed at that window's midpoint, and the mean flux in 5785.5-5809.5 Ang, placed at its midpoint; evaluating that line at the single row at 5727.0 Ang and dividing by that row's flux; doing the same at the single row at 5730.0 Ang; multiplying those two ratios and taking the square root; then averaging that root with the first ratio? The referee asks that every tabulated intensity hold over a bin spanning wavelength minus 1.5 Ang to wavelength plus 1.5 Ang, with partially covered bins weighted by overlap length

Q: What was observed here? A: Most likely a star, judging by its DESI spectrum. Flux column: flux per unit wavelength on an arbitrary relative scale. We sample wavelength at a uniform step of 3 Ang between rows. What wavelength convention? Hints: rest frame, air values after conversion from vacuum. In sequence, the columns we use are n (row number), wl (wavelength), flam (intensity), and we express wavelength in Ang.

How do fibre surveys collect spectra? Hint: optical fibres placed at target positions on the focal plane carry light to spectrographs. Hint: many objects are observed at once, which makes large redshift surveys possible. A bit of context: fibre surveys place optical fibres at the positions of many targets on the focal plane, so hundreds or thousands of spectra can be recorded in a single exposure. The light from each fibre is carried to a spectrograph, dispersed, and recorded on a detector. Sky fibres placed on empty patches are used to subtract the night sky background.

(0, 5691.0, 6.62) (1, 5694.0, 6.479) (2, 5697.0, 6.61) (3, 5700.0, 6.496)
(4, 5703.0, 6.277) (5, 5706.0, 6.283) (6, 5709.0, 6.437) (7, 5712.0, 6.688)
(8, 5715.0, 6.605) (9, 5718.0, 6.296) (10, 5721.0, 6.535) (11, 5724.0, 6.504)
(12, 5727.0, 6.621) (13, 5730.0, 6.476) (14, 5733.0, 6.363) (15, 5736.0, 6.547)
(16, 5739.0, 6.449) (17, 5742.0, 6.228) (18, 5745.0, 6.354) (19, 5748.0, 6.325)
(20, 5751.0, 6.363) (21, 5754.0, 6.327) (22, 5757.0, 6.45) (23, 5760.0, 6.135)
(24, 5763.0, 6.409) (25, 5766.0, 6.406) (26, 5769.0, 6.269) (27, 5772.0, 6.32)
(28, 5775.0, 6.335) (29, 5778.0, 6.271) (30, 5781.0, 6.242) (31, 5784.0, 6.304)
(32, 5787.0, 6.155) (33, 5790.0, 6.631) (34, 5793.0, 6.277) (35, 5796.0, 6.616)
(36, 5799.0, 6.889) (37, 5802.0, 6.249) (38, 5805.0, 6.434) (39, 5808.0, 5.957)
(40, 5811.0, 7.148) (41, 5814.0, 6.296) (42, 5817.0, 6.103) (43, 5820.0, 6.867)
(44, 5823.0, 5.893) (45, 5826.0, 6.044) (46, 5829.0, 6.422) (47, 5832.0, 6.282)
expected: 0.99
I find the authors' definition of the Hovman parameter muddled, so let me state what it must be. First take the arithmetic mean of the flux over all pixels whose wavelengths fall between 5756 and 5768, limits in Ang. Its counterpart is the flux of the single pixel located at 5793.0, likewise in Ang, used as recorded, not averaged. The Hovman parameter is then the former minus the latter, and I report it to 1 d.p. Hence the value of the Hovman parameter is 0.1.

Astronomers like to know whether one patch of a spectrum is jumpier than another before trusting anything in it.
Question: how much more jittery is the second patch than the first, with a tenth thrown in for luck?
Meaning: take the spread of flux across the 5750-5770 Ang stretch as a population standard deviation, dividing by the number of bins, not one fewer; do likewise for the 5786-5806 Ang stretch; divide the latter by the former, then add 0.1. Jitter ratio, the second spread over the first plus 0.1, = 2.5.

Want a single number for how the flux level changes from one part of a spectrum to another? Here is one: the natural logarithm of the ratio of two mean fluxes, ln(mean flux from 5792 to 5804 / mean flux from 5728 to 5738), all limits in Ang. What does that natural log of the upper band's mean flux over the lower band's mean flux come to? 0.01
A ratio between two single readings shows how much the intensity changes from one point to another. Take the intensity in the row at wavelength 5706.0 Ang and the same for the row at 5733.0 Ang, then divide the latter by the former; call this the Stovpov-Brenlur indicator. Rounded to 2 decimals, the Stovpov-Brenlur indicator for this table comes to 1.01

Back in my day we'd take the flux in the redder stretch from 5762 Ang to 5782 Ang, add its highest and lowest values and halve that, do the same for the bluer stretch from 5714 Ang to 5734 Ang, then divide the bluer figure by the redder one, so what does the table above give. 1.02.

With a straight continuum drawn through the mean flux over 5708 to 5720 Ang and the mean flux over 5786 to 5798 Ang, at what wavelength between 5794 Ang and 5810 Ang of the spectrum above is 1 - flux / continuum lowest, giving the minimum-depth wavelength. 5799.0 Ang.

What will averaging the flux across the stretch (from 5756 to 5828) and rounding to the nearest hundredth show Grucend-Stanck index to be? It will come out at 6.36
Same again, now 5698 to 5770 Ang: 6.41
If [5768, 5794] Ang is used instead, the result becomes 6.31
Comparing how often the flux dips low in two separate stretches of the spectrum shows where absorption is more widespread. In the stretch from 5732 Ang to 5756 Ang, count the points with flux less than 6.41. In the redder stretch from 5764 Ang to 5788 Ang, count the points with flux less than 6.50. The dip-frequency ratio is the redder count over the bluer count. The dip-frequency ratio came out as 1.3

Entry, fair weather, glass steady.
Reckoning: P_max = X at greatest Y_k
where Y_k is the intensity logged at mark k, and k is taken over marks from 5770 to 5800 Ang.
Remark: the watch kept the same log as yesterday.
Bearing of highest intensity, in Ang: 5799.0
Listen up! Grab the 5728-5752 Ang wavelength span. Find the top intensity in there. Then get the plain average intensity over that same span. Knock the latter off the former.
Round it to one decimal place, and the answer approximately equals 0.2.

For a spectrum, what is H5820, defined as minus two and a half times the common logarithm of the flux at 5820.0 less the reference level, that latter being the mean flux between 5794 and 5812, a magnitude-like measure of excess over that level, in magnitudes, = 1.2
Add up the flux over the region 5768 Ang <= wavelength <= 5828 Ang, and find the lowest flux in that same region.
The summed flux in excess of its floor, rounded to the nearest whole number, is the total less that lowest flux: 121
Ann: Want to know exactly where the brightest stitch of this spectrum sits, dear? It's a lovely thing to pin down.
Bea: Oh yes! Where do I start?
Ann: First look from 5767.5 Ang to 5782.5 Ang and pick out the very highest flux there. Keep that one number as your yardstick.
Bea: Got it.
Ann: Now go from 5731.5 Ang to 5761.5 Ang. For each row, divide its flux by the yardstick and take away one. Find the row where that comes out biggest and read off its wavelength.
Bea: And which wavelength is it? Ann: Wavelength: 5736.0 Ang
